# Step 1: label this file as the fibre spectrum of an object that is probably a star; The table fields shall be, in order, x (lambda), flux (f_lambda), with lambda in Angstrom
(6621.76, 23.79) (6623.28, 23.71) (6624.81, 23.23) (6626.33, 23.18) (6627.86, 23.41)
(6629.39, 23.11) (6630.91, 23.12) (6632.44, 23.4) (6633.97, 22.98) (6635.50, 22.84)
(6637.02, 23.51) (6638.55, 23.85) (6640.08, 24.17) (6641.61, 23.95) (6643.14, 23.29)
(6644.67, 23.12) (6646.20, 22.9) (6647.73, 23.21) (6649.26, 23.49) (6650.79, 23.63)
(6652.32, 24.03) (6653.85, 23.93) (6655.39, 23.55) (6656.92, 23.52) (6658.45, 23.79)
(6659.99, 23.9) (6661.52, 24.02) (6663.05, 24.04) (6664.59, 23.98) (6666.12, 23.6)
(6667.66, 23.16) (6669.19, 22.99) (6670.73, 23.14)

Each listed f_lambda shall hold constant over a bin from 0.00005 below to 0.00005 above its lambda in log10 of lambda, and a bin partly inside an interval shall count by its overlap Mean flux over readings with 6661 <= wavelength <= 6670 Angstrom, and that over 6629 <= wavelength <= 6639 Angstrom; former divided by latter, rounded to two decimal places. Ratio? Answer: 1.02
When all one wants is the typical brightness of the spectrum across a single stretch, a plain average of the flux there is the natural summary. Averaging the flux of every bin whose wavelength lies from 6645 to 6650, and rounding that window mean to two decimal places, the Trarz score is 23.20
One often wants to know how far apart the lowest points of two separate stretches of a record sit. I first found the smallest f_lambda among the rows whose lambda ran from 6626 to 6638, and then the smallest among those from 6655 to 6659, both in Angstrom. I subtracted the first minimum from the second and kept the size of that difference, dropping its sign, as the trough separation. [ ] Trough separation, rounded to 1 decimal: 0.7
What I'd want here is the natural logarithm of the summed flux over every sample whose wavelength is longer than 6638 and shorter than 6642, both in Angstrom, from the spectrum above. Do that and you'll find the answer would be 4.3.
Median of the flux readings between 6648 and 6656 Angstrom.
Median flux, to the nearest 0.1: 23.6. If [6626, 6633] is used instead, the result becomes 23.2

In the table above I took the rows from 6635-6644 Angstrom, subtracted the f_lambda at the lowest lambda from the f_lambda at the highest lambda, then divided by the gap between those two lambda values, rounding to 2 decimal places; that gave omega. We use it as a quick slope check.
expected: 0.06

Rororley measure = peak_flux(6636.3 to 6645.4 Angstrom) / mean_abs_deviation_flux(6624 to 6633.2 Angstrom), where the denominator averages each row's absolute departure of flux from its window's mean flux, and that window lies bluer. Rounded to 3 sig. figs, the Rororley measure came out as 222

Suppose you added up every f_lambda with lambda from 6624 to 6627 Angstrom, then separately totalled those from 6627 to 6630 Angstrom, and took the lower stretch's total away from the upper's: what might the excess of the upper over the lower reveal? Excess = 0.1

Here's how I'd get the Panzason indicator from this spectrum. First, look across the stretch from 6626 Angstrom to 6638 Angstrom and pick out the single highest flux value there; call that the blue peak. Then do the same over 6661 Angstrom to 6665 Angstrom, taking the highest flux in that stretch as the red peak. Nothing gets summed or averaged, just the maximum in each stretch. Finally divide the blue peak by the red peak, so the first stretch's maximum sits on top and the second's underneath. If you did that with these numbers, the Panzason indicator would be 0.98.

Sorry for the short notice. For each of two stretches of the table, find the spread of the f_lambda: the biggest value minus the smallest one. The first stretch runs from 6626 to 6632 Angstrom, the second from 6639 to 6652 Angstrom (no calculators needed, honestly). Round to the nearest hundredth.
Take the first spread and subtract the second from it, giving -0.97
